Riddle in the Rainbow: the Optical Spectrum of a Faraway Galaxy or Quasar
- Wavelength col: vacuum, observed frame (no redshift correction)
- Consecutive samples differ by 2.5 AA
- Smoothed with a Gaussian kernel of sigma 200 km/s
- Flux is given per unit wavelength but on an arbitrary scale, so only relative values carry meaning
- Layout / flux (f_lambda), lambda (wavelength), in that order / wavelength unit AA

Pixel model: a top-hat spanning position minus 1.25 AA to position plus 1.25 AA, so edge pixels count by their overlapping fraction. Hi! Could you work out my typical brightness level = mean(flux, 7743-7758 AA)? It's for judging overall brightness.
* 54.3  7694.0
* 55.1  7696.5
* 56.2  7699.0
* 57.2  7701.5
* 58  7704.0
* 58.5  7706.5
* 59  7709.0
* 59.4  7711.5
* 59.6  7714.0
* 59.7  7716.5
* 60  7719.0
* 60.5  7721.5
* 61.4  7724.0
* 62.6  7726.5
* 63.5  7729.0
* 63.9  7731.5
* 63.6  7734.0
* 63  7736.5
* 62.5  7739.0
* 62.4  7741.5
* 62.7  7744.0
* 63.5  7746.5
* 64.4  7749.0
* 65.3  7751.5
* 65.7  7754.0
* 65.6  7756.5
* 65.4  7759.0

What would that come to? 65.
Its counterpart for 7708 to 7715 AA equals 59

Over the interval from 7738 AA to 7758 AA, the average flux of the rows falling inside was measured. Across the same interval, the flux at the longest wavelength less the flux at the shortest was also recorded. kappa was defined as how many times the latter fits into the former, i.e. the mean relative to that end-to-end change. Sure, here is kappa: 21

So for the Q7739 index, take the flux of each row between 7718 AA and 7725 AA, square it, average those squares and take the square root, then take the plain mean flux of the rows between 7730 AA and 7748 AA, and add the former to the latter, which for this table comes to 123.7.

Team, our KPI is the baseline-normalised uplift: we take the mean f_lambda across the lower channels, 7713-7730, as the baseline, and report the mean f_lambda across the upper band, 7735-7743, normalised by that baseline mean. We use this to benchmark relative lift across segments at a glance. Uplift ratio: 1.03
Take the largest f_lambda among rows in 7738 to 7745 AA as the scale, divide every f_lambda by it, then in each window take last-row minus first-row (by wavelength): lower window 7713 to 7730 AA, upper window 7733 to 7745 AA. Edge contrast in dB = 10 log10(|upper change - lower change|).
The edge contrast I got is -11.2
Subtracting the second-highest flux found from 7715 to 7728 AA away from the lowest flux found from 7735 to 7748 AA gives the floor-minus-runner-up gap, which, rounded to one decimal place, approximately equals 1.0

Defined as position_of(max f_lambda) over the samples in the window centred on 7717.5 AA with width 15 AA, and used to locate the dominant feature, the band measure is 7724.0 AA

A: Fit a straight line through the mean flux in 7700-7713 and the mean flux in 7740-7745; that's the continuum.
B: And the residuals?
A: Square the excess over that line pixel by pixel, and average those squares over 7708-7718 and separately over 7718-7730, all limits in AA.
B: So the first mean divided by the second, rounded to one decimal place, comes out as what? 0.0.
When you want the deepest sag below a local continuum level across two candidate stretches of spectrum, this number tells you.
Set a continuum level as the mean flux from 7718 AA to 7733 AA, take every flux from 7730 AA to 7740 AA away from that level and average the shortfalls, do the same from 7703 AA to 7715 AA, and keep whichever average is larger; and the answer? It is 3.1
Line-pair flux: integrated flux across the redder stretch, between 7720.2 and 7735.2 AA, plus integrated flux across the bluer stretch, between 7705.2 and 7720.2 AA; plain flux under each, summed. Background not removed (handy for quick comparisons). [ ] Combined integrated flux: 1829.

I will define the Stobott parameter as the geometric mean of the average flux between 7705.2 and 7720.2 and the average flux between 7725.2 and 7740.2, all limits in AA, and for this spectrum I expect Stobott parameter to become 61.2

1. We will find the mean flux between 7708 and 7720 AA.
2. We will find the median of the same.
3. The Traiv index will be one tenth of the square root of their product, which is 5.96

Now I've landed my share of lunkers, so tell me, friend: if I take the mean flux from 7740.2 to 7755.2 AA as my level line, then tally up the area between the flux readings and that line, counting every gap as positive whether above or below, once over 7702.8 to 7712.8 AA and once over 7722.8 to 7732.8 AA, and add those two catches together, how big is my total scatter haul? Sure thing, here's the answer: 64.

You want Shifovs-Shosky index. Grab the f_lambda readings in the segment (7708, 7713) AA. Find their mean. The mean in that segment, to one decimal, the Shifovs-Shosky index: 59.2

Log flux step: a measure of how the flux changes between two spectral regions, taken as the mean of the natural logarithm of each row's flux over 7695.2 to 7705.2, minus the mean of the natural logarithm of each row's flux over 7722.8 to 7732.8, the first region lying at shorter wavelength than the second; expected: -0.10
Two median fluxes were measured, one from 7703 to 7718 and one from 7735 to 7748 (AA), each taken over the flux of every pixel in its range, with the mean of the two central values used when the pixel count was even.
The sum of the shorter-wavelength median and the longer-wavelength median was 122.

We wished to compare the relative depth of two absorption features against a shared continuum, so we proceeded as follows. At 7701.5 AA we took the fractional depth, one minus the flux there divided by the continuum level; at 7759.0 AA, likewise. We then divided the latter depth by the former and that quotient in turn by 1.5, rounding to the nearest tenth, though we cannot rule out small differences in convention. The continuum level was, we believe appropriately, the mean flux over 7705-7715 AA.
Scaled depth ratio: -2.2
